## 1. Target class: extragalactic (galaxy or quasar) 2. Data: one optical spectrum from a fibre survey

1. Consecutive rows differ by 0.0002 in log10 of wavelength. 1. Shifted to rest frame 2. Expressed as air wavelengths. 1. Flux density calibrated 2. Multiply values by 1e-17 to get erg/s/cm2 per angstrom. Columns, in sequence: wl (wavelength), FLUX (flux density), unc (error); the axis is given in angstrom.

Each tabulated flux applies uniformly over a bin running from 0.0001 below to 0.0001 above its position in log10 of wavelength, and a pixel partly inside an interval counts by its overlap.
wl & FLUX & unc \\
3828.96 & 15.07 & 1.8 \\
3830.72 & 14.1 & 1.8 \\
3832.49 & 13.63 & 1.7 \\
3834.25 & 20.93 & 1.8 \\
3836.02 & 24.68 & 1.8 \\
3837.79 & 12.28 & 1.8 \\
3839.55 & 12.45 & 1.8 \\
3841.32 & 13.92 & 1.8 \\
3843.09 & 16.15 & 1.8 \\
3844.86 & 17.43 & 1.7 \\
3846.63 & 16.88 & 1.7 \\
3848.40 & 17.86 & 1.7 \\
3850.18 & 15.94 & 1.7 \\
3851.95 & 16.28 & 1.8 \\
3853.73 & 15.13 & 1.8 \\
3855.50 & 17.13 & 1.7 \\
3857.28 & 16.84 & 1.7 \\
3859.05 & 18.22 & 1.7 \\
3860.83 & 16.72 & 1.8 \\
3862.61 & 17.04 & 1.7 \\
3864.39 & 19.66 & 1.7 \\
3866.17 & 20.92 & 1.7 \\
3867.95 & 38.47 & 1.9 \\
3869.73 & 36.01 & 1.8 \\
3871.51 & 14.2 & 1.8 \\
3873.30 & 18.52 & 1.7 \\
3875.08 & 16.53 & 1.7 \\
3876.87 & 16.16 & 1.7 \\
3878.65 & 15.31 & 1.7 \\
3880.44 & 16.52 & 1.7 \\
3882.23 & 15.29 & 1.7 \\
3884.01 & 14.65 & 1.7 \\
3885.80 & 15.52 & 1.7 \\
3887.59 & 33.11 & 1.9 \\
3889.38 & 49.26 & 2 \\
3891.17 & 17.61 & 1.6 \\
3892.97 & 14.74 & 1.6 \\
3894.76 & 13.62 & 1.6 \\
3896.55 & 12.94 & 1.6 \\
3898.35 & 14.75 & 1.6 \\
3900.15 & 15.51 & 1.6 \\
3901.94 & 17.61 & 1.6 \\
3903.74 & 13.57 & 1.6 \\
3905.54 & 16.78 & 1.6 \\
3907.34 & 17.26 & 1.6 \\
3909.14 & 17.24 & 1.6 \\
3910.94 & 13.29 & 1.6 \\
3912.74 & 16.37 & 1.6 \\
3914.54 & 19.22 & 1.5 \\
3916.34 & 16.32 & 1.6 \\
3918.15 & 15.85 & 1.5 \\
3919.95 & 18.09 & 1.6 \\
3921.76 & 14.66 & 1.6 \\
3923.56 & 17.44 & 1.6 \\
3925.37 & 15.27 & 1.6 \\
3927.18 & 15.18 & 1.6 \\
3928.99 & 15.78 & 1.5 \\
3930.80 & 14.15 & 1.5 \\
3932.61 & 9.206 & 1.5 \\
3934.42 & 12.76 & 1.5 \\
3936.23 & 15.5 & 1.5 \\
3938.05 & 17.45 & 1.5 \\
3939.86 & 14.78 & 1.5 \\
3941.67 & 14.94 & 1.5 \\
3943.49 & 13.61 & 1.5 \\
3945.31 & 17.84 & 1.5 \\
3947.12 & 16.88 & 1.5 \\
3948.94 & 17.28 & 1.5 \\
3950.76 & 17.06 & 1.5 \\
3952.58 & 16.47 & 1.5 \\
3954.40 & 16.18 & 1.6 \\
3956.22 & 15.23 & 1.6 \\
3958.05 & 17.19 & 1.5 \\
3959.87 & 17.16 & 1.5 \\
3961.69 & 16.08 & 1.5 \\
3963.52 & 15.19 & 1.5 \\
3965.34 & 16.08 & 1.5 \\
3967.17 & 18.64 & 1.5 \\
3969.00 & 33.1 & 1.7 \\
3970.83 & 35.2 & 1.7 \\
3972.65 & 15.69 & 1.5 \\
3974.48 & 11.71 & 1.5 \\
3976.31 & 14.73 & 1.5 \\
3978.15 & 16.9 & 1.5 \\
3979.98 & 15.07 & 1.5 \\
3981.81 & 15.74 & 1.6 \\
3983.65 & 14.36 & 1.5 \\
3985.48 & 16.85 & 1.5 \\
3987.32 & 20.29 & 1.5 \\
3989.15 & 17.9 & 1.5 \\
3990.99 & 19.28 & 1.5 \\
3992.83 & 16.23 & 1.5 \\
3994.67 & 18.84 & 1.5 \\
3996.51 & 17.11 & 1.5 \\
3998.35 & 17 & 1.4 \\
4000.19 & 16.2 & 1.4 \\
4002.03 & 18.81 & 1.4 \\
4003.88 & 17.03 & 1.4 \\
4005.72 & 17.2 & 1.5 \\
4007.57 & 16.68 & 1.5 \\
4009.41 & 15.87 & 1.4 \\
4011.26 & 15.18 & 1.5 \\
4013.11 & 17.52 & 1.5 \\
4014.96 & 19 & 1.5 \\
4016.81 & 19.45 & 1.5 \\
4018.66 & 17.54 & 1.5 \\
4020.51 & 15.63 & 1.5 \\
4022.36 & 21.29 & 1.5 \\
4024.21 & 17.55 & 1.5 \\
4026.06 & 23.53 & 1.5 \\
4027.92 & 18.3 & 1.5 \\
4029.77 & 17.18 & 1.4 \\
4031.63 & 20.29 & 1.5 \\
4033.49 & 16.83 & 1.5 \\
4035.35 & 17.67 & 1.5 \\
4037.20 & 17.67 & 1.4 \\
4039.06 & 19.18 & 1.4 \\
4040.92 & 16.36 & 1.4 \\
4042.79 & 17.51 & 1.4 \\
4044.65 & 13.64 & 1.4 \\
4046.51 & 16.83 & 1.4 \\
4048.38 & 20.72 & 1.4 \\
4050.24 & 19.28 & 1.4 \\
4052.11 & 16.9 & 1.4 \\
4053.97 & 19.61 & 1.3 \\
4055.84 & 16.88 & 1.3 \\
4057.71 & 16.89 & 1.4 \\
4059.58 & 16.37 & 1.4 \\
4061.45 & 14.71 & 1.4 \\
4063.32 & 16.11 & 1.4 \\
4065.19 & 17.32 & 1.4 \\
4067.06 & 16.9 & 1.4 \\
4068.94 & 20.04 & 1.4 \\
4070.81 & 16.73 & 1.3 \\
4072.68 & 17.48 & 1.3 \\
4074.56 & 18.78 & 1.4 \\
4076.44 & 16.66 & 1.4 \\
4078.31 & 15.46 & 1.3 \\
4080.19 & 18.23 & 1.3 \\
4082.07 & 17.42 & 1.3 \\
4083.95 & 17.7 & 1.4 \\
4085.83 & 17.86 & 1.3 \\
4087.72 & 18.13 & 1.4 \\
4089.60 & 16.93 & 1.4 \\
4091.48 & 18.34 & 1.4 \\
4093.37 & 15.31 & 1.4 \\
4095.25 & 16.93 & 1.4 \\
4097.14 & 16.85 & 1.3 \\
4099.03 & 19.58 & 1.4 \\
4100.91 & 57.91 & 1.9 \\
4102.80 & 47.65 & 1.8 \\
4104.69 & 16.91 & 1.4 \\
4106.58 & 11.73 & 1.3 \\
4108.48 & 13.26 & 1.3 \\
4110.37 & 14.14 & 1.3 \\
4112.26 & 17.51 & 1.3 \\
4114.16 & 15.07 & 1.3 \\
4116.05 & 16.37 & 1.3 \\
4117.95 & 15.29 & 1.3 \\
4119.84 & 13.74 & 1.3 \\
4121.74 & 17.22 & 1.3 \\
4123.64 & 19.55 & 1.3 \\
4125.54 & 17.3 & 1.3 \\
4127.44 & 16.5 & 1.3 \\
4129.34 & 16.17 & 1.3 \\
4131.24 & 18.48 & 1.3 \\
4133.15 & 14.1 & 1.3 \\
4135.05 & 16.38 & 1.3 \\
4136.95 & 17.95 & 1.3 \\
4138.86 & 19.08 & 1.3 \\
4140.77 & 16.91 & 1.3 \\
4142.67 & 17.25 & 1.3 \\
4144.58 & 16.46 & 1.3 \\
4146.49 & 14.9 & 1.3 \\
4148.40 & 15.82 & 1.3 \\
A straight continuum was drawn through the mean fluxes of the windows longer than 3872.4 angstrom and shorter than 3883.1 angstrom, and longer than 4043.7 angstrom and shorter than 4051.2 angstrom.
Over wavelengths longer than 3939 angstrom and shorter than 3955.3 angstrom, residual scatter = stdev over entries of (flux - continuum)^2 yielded 3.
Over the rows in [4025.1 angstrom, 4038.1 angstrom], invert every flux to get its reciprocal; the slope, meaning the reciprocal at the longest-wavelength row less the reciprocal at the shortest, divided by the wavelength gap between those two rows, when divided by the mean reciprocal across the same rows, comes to 0.023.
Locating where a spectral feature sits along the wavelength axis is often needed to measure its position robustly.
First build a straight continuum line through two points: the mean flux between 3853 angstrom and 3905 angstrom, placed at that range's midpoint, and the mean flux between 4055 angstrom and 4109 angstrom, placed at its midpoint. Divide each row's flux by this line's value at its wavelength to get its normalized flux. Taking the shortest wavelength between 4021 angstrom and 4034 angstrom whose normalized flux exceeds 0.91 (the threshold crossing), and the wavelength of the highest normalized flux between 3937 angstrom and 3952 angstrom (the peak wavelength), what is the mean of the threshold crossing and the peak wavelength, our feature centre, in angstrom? 3983.8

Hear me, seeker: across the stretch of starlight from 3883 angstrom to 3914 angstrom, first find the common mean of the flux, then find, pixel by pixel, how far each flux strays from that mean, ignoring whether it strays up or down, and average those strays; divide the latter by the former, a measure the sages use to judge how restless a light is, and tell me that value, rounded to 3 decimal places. 0.290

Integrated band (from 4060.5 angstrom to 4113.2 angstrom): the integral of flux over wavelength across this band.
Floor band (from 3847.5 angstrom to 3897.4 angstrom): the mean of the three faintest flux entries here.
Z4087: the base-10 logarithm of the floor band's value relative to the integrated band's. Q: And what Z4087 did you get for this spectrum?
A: -1.88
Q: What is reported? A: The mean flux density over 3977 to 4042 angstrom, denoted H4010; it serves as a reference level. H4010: 17.6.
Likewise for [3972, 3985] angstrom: 14.9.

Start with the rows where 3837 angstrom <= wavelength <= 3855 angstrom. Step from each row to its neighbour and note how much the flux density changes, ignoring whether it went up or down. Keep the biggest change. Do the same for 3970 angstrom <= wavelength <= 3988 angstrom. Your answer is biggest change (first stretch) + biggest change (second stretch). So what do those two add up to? 21.7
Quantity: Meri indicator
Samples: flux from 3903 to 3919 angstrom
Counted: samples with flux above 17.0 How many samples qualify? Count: 3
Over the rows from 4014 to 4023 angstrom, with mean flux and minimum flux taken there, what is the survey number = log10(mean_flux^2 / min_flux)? 1.34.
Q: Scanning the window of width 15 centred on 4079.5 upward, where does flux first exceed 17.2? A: 4072.68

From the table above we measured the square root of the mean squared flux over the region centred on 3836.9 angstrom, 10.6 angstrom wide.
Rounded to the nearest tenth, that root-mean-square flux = 17.0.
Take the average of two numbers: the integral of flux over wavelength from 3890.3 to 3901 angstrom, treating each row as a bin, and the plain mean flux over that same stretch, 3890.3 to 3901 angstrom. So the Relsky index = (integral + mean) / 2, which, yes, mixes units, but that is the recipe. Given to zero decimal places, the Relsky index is 87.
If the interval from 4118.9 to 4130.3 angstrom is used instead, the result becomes 104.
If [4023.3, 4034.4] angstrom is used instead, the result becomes 115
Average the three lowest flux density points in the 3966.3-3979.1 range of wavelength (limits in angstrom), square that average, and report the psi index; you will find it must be 197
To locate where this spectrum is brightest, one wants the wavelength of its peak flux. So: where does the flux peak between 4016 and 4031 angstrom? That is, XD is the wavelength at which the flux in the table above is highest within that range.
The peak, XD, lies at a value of 4026.06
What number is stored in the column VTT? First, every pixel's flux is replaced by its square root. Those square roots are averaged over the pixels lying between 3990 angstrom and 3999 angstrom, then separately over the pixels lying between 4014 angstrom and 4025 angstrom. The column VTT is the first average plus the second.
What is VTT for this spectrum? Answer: 8.49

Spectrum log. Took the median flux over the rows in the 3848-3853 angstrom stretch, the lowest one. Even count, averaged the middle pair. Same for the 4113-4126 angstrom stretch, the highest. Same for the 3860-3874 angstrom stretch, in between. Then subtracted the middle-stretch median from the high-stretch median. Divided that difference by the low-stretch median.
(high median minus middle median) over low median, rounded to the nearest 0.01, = -0.17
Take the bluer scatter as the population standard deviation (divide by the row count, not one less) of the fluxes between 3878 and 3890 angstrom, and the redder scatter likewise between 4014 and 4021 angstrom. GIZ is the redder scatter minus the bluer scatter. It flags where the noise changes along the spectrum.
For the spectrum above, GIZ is -11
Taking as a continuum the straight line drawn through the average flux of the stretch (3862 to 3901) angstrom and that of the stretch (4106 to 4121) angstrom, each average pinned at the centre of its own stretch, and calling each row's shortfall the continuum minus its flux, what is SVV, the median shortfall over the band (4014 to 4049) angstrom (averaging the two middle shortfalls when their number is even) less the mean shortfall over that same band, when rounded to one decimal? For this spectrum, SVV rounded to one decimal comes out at 0.4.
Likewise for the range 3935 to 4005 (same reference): 0.7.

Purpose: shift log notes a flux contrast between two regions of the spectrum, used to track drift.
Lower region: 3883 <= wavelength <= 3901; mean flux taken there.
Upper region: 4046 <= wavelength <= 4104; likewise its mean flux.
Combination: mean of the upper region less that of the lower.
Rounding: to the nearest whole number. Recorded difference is 0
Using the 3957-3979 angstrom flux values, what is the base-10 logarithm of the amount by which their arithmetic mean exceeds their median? 0.4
